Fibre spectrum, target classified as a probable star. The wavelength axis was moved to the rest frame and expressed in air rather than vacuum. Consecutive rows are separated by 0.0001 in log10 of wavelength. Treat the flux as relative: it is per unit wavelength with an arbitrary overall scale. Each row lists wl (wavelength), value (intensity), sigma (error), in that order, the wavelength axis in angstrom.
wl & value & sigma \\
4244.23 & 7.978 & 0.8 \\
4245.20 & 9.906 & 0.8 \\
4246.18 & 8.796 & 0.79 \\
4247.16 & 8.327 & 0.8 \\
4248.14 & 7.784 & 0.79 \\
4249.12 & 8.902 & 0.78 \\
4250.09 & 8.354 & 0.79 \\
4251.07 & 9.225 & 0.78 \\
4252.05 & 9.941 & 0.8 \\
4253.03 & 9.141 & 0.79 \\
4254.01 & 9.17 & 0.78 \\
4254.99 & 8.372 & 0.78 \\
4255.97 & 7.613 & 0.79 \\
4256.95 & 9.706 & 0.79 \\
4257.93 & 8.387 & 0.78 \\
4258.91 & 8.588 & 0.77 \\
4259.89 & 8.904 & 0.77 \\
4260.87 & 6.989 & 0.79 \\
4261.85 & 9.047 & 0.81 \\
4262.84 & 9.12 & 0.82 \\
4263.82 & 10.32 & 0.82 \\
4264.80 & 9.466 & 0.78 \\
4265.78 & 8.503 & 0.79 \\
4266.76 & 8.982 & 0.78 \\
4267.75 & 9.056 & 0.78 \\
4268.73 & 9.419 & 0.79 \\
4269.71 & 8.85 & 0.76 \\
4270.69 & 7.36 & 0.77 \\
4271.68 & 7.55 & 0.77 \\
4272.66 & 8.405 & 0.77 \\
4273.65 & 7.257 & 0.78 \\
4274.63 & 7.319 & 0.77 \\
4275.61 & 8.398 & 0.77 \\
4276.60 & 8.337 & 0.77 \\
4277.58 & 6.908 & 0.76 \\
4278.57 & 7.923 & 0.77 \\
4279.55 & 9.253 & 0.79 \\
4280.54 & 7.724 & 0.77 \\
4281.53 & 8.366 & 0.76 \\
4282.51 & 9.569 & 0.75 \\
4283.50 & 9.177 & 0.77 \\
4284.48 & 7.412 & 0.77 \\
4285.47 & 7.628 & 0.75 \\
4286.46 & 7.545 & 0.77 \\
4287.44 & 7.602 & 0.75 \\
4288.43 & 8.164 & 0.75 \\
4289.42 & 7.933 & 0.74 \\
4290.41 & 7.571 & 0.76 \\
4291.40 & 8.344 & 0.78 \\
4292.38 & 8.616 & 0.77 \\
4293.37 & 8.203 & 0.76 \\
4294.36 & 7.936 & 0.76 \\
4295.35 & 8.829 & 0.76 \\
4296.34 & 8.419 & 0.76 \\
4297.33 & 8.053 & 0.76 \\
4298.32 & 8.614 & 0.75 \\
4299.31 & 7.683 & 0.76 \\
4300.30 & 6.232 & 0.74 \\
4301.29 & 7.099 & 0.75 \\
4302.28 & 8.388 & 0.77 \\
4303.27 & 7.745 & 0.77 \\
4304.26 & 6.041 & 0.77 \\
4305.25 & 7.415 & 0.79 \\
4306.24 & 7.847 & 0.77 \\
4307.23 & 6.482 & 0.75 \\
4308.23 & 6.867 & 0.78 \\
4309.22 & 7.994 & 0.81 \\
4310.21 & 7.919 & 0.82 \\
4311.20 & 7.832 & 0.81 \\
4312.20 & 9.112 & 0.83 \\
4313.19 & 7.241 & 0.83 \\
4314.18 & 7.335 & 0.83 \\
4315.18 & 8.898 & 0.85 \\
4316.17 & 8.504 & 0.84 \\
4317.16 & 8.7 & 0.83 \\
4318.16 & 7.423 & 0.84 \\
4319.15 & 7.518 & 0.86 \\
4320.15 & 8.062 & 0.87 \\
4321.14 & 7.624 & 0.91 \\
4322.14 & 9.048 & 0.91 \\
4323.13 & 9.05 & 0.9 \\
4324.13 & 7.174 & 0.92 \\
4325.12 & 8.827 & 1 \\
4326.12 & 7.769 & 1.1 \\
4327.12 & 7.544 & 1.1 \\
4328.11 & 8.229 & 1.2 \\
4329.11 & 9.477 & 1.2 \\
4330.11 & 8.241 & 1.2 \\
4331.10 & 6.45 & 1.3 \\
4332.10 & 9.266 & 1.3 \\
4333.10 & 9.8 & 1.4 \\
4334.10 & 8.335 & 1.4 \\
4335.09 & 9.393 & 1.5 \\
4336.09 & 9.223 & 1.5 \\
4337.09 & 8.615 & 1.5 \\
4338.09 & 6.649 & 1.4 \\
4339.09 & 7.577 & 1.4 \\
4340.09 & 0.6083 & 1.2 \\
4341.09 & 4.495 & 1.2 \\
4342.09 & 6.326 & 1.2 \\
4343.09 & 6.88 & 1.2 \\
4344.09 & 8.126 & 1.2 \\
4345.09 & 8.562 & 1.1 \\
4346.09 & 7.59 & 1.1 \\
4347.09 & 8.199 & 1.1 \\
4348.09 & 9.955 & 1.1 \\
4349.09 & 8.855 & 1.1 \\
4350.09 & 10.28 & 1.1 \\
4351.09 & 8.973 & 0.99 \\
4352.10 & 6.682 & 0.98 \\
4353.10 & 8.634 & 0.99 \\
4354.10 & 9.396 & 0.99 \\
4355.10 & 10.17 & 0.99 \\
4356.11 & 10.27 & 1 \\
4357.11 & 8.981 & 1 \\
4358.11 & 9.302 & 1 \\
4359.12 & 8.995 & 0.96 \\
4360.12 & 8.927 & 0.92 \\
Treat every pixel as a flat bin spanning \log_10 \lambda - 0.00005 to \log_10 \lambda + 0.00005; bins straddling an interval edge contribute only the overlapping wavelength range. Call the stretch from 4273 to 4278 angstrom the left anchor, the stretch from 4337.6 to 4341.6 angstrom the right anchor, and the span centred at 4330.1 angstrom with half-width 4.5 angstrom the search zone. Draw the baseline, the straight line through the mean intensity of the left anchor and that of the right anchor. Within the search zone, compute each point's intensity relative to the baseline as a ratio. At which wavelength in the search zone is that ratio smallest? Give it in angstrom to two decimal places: 4331.10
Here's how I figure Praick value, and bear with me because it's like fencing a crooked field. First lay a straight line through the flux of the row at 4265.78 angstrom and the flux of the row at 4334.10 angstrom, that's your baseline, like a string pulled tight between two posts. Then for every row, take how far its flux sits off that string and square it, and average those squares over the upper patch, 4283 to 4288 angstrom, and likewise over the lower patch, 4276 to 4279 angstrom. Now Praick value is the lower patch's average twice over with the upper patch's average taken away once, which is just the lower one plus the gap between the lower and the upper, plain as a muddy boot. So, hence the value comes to 1.1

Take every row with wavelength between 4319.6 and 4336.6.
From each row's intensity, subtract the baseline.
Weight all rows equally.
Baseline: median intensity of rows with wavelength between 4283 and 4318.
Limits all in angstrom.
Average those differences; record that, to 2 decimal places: 0.52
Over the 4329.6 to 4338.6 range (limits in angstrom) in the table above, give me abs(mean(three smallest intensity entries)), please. 7.11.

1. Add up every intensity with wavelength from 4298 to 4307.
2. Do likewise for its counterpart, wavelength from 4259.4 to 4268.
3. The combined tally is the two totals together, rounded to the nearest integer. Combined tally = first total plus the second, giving 147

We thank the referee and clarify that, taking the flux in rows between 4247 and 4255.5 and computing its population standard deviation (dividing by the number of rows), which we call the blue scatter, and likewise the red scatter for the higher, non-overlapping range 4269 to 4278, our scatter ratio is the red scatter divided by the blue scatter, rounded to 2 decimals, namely 1.04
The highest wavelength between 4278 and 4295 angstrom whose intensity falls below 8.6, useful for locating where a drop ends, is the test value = 4294.36 angstrom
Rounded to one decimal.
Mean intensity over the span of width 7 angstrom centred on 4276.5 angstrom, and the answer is 7.9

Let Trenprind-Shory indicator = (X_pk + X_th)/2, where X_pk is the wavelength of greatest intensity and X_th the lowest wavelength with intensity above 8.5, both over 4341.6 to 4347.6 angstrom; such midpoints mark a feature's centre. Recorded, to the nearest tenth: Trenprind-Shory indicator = 4345.1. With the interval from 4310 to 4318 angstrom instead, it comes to 4312.2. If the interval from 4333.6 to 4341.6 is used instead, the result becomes 4335.1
